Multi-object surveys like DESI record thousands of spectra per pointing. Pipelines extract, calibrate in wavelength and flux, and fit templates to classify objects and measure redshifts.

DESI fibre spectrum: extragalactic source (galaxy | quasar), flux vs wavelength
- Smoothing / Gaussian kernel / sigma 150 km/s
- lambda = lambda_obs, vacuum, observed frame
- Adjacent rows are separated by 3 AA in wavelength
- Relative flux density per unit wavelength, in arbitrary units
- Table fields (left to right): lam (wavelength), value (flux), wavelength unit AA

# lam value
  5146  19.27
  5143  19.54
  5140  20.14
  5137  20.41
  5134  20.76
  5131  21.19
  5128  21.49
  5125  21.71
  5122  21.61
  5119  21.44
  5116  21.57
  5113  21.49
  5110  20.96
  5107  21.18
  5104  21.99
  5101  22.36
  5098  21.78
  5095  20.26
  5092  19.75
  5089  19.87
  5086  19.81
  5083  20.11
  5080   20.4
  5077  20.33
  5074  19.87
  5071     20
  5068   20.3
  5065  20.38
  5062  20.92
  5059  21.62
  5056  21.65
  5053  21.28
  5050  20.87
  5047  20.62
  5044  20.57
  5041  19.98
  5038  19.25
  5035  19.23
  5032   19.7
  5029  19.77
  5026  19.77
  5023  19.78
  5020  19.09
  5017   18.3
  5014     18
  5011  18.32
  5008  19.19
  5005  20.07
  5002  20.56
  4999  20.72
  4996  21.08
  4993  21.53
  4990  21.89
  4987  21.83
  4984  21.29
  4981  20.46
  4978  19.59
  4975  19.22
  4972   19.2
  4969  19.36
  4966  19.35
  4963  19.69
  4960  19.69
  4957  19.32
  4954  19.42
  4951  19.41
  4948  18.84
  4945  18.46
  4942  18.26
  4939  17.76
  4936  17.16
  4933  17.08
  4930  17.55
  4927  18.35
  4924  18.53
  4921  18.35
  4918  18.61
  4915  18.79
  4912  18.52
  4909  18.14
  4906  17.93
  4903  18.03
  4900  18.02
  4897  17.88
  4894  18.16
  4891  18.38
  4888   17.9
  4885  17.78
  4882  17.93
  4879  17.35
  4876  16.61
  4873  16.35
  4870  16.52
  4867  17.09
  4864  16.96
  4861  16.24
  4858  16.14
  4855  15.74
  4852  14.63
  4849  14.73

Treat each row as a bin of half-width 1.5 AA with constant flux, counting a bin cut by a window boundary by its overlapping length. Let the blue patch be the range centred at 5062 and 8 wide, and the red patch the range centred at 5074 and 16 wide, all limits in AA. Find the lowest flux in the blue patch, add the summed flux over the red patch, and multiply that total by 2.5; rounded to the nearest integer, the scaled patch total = 303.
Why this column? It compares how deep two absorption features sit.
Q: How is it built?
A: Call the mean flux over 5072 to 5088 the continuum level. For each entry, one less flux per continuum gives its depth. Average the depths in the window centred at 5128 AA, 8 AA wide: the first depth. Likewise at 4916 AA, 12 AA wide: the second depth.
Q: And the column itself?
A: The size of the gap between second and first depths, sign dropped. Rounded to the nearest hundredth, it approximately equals 0.14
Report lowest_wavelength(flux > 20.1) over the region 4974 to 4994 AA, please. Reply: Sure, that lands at 4981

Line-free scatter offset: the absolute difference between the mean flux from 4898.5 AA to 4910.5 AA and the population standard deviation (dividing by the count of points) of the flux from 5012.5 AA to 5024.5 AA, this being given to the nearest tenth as 17.3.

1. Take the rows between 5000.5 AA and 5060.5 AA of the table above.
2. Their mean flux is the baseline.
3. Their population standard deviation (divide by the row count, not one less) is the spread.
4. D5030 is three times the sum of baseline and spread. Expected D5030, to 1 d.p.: 62.7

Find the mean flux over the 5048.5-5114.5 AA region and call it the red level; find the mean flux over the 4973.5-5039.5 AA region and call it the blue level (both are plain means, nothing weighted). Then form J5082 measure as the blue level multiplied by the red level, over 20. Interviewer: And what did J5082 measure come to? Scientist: 20.7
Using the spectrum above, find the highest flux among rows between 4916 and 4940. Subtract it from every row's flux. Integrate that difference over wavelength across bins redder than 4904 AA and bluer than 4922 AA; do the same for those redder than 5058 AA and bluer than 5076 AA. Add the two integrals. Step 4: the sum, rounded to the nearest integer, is 30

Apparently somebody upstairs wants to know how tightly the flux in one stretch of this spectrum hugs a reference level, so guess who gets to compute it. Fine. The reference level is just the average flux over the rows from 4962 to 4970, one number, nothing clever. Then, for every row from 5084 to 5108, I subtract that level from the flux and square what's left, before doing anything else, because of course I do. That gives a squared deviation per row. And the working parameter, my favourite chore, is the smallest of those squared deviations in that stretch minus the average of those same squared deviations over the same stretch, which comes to -2.9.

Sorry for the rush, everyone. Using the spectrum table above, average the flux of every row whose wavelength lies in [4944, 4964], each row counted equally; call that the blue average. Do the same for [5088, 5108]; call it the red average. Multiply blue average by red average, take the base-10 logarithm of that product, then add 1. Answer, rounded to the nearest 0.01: 3.61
